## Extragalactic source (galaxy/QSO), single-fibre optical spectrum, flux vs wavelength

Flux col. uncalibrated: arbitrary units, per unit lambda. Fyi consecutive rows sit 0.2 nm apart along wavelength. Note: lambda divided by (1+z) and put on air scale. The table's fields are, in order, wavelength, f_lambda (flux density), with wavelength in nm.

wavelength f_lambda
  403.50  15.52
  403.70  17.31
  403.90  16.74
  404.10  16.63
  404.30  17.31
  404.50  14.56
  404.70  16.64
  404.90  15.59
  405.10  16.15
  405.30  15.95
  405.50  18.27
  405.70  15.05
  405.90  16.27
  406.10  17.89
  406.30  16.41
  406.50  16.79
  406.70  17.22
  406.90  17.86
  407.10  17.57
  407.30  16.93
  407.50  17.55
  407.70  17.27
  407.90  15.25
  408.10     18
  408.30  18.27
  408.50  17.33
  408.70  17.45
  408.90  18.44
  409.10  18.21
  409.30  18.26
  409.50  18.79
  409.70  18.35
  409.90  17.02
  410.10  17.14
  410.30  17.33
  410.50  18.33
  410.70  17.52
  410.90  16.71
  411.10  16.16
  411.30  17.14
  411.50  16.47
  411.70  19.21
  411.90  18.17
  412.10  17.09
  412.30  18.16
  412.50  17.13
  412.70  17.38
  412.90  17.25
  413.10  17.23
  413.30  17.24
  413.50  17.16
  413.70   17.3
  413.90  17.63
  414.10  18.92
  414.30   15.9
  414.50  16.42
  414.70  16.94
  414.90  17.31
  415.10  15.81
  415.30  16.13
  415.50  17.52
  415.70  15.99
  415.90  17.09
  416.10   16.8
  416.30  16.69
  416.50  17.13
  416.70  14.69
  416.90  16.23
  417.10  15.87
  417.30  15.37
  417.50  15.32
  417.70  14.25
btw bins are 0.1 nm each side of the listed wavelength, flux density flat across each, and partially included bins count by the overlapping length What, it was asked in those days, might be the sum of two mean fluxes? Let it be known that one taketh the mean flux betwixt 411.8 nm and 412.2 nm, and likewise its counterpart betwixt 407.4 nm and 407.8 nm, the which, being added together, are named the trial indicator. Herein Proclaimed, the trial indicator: 35.0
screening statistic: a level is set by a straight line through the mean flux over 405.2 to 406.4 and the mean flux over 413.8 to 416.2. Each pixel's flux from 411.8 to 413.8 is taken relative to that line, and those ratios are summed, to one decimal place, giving 10.4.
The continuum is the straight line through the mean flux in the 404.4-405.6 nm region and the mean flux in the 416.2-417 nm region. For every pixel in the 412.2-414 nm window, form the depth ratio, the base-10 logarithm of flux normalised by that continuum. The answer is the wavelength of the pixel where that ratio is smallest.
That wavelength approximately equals 412.50 nm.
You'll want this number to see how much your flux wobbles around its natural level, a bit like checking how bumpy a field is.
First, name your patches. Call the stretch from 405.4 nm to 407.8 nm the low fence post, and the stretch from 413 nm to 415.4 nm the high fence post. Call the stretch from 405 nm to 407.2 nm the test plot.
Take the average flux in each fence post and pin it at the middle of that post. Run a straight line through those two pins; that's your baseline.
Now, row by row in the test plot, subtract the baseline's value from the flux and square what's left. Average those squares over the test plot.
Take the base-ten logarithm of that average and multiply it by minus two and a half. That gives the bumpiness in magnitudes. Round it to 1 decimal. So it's 0.0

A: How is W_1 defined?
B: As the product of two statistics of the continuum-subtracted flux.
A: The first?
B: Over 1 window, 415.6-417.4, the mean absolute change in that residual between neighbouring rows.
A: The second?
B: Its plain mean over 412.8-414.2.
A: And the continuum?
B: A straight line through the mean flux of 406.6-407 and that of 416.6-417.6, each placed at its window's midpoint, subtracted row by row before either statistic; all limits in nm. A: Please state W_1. 1.1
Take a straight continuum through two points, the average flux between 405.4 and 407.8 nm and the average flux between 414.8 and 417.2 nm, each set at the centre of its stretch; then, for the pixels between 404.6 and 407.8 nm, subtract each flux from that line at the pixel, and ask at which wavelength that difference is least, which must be 405.50 nm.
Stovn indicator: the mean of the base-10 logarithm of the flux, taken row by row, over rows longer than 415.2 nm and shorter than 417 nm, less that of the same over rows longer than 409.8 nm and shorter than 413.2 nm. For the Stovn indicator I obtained -0.023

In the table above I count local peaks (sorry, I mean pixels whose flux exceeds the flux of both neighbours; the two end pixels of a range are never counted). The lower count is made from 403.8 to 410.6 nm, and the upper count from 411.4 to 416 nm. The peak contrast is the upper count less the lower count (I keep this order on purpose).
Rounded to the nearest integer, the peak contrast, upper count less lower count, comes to -3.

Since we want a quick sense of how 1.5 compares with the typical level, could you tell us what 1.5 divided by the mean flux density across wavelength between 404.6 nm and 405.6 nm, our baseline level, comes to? 0.0908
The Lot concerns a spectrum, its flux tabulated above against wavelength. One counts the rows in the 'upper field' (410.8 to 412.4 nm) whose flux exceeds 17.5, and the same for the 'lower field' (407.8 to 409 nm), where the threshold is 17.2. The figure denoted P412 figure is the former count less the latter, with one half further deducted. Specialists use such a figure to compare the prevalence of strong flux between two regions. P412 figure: -2.5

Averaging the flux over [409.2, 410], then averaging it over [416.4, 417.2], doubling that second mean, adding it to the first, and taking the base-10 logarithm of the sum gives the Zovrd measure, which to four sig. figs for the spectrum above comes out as 1.700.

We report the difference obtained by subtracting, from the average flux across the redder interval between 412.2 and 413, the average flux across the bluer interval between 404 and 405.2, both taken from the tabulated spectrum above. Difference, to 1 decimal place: 1.3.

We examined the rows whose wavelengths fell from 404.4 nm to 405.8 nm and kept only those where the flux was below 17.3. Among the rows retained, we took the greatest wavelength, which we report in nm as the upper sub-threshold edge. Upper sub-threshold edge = 405.70 nm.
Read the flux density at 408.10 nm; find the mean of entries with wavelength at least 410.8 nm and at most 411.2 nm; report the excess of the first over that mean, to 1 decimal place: 1.6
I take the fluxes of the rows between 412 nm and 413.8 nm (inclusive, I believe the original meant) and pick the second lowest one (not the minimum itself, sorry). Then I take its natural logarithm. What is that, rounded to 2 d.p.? 2.84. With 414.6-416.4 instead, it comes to 2.77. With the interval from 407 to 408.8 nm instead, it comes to 2.83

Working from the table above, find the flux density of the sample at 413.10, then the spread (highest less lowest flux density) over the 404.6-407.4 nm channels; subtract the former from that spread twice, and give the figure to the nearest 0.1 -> -31.2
